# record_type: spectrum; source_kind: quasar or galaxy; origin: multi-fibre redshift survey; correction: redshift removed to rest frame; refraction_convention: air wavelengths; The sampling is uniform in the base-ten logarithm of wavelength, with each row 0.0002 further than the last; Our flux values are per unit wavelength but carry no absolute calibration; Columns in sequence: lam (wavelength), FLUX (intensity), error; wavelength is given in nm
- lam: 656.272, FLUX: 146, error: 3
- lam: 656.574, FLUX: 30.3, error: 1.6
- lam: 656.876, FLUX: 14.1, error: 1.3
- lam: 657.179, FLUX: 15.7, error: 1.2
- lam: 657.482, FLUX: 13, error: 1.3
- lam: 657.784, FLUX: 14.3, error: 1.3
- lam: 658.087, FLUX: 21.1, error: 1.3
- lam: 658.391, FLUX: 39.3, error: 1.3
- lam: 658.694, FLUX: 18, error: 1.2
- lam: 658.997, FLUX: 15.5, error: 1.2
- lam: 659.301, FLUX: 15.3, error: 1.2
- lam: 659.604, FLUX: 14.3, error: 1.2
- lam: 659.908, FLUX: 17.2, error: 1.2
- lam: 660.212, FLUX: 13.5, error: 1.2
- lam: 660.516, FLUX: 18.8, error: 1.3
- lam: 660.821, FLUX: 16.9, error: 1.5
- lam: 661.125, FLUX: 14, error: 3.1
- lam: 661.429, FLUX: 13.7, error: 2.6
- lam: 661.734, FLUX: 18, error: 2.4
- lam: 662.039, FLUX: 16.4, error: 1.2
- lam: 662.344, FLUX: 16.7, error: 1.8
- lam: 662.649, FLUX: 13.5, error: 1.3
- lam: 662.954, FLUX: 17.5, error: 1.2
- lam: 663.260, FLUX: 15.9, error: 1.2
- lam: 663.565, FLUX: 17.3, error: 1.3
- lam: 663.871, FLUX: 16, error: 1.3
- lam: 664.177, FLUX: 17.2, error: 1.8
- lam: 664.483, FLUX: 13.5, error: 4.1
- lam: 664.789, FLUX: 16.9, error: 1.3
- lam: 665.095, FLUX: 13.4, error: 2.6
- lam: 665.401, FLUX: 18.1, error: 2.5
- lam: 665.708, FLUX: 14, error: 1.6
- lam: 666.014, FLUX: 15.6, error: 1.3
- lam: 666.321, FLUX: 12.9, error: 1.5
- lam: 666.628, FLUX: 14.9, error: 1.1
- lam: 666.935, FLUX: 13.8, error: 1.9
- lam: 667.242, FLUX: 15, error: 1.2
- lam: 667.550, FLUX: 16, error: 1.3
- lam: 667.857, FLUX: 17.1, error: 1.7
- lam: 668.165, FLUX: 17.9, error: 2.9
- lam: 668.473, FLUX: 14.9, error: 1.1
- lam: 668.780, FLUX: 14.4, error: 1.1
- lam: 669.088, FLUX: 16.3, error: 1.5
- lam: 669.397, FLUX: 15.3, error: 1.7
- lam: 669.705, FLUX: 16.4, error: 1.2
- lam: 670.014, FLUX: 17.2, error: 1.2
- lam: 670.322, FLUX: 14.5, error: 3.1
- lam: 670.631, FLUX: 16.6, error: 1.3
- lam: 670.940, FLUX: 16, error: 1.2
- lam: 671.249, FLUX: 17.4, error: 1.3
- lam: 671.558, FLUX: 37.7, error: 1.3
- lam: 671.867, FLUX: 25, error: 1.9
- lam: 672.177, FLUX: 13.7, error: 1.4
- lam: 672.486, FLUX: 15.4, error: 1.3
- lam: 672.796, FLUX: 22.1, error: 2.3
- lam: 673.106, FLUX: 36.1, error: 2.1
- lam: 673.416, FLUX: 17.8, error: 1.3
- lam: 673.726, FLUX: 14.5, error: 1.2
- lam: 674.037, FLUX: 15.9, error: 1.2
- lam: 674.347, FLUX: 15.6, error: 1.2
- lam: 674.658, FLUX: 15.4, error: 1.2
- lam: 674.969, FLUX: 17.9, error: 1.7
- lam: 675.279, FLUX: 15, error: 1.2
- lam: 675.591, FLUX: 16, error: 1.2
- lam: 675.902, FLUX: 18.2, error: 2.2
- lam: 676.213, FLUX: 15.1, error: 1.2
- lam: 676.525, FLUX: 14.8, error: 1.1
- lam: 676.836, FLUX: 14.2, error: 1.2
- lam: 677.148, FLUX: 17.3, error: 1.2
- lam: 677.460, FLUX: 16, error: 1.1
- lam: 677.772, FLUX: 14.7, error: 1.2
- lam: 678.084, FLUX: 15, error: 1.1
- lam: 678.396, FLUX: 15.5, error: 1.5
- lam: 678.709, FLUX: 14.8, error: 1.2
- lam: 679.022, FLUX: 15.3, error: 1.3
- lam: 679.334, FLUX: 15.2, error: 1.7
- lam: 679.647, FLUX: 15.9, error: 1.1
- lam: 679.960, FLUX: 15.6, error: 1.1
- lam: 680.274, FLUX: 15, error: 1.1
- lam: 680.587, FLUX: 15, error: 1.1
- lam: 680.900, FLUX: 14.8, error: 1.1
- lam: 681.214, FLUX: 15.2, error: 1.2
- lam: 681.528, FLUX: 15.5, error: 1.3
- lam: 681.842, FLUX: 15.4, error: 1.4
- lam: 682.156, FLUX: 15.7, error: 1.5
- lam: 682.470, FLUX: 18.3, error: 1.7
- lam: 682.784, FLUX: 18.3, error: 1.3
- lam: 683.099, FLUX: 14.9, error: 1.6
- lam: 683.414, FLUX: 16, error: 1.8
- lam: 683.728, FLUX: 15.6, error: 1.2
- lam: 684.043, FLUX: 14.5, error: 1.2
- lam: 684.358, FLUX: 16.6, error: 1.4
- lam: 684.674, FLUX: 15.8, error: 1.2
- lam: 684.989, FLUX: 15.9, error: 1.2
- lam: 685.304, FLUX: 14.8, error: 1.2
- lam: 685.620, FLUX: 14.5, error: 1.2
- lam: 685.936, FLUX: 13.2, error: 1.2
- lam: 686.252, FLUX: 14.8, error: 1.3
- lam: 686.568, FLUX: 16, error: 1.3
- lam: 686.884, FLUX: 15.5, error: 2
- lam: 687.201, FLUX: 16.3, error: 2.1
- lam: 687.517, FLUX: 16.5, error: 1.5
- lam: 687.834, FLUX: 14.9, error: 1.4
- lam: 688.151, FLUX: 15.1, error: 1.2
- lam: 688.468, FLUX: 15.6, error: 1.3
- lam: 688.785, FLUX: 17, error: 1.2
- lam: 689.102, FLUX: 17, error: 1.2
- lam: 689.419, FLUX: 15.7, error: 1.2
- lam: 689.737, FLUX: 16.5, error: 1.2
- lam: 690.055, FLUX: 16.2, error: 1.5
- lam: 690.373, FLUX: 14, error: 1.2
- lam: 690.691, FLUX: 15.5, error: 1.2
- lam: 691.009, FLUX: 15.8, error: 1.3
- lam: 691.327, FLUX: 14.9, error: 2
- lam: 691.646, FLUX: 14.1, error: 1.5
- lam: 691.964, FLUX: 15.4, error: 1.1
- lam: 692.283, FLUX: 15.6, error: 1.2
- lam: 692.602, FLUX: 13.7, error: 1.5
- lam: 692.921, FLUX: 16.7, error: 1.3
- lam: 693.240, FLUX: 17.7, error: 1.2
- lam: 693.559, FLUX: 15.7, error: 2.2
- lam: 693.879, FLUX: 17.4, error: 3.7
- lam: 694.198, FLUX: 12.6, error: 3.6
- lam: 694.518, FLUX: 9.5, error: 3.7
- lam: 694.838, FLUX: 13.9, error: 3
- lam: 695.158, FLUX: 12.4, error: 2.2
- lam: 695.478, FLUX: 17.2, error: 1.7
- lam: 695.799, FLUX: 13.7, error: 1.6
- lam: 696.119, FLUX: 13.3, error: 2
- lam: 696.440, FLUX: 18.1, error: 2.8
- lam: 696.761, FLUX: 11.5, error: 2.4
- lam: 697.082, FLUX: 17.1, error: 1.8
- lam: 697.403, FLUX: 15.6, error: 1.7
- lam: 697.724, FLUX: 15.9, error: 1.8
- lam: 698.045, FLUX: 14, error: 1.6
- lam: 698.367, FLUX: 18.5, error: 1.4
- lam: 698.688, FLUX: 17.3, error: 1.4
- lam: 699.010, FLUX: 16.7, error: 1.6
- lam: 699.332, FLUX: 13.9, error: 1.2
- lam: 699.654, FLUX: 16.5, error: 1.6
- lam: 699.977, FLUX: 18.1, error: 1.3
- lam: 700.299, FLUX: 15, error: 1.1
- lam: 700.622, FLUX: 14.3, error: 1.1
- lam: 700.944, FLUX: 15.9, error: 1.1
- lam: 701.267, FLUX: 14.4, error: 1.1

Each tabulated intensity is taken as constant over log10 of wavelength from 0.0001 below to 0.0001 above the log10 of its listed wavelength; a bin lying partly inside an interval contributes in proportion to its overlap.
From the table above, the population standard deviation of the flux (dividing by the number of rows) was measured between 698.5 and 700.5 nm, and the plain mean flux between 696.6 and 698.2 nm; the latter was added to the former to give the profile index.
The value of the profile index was 16.2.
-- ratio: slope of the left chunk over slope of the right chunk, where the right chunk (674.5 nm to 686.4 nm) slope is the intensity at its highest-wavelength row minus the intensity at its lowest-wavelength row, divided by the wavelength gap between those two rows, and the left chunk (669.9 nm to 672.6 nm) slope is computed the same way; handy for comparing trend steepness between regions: 14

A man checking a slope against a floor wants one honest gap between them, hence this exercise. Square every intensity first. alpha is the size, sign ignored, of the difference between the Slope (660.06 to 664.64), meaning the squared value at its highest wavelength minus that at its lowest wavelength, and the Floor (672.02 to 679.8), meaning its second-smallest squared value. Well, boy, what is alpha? 202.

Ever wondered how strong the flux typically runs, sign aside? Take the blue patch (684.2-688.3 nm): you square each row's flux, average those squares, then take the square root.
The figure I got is 15.4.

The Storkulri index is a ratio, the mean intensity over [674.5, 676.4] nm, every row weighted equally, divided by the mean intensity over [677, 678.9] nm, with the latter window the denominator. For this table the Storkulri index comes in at 1.05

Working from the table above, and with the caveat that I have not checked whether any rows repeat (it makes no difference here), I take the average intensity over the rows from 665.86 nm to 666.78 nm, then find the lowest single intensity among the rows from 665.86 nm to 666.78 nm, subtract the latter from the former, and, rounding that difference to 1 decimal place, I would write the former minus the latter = 1.6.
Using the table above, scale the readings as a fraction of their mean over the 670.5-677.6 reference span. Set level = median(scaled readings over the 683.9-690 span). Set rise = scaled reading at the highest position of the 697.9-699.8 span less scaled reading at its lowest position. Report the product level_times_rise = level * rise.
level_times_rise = 0.116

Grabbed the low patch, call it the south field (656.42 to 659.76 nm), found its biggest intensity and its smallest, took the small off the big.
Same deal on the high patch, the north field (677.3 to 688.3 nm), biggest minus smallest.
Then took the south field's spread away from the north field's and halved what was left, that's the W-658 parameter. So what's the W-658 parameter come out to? -11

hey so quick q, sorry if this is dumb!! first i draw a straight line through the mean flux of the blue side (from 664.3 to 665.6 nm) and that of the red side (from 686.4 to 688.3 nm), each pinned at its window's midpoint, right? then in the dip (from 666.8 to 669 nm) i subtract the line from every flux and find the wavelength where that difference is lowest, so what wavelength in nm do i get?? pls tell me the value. 666.935 nm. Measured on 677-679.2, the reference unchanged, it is 677.772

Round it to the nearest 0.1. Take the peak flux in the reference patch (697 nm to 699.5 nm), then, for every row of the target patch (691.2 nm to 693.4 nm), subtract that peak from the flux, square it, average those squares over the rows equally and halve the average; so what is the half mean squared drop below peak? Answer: 5.5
